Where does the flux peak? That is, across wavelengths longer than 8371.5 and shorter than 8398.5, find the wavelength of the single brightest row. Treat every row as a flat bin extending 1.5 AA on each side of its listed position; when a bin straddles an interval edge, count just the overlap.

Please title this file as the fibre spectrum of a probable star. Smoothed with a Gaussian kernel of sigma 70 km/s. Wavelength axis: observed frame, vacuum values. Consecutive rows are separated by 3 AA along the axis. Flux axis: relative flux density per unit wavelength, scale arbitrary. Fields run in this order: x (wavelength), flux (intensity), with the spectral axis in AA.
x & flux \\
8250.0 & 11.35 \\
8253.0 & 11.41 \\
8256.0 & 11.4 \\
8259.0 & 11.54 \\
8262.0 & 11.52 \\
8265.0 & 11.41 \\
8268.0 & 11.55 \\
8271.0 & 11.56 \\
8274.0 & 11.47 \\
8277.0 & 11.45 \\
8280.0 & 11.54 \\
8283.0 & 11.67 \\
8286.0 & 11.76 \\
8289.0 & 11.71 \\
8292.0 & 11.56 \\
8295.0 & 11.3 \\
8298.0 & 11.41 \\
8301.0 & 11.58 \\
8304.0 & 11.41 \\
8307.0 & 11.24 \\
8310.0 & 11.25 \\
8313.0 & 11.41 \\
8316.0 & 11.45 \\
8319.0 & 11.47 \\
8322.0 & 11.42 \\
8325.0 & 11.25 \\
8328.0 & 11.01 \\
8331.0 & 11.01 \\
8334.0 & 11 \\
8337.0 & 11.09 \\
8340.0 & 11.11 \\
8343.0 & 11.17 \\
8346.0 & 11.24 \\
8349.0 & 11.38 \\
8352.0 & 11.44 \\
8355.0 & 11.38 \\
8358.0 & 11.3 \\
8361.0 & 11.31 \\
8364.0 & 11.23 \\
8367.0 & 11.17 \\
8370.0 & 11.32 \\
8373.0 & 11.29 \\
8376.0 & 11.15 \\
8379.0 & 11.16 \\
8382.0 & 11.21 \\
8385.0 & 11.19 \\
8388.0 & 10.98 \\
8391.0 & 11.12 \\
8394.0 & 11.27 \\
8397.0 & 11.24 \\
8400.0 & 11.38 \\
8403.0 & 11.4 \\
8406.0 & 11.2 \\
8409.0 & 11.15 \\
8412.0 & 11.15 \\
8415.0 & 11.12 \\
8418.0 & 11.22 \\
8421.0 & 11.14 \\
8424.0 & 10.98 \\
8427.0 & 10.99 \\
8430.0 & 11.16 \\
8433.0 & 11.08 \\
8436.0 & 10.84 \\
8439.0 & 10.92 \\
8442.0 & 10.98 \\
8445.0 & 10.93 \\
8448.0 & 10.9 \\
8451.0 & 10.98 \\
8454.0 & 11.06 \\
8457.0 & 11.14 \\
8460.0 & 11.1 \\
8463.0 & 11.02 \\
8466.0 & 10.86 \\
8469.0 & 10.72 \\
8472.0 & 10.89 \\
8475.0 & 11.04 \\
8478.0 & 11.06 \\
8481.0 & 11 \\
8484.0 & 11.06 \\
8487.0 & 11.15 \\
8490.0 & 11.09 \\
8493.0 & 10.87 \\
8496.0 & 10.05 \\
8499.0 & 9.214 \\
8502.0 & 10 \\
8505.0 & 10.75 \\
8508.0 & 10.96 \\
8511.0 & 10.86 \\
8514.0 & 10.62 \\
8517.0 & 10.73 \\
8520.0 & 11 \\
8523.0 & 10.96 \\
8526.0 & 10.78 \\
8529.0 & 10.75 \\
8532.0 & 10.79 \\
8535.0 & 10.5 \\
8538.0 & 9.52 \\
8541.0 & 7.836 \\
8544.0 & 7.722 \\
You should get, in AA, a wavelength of 8373.0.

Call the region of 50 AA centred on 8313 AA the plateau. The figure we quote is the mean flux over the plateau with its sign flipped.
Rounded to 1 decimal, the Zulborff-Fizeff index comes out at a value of -11.3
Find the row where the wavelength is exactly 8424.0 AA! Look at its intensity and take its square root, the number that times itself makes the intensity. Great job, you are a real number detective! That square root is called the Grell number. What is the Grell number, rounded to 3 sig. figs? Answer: 3.31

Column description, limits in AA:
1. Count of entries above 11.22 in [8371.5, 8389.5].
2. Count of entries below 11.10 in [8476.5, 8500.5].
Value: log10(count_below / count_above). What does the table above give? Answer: 0.85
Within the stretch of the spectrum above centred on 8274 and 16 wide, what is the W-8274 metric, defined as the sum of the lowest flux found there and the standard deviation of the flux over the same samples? 11.5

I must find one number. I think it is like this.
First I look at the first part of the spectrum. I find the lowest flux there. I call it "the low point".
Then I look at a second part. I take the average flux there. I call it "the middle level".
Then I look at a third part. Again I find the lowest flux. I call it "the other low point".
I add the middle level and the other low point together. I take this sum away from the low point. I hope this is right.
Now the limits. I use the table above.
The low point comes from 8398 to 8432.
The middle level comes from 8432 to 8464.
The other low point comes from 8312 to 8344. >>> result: -11.0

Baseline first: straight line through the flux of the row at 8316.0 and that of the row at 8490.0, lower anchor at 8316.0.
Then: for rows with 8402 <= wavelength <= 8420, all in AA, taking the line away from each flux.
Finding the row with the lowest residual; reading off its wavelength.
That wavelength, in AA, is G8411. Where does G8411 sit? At 8415.0 AA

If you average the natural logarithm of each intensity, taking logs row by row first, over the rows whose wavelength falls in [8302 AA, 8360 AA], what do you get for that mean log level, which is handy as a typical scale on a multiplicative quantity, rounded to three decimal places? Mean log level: 2.422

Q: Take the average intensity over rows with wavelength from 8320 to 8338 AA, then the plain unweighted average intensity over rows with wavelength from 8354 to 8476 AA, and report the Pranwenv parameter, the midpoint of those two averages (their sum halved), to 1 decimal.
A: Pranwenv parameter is 11.1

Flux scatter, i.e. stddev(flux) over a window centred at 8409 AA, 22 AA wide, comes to 0.11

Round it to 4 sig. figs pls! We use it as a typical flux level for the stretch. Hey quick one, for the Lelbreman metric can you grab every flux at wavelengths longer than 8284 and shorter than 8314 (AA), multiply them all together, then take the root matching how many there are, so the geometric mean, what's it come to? 11.46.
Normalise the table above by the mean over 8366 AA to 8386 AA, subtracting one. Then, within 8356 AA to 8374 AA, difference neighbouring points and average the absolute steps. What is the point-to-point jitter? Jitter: 0.0059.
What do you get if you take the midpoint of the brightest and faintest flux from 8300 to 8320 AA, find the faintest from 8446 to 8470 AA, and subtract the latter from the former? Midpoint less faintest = 0.69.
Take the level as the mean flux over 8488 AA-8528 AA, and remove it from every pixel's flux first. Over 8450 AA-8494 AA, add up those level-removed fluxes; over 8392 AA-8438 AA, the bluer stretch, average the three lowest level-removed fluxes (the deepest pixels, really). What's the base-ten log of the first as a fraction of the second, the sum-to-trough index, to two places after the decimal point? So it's 1.26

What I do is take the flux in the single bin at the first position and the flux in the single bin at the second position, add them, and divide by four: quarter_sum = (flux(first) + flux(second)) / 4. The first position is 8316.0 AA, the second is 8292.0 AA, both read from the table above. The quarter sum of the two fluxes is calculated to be 5.75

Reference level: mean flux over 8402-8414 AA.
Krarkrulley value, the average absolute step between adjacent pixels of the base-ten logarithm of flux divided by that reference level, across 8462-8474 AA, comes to 0.0063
